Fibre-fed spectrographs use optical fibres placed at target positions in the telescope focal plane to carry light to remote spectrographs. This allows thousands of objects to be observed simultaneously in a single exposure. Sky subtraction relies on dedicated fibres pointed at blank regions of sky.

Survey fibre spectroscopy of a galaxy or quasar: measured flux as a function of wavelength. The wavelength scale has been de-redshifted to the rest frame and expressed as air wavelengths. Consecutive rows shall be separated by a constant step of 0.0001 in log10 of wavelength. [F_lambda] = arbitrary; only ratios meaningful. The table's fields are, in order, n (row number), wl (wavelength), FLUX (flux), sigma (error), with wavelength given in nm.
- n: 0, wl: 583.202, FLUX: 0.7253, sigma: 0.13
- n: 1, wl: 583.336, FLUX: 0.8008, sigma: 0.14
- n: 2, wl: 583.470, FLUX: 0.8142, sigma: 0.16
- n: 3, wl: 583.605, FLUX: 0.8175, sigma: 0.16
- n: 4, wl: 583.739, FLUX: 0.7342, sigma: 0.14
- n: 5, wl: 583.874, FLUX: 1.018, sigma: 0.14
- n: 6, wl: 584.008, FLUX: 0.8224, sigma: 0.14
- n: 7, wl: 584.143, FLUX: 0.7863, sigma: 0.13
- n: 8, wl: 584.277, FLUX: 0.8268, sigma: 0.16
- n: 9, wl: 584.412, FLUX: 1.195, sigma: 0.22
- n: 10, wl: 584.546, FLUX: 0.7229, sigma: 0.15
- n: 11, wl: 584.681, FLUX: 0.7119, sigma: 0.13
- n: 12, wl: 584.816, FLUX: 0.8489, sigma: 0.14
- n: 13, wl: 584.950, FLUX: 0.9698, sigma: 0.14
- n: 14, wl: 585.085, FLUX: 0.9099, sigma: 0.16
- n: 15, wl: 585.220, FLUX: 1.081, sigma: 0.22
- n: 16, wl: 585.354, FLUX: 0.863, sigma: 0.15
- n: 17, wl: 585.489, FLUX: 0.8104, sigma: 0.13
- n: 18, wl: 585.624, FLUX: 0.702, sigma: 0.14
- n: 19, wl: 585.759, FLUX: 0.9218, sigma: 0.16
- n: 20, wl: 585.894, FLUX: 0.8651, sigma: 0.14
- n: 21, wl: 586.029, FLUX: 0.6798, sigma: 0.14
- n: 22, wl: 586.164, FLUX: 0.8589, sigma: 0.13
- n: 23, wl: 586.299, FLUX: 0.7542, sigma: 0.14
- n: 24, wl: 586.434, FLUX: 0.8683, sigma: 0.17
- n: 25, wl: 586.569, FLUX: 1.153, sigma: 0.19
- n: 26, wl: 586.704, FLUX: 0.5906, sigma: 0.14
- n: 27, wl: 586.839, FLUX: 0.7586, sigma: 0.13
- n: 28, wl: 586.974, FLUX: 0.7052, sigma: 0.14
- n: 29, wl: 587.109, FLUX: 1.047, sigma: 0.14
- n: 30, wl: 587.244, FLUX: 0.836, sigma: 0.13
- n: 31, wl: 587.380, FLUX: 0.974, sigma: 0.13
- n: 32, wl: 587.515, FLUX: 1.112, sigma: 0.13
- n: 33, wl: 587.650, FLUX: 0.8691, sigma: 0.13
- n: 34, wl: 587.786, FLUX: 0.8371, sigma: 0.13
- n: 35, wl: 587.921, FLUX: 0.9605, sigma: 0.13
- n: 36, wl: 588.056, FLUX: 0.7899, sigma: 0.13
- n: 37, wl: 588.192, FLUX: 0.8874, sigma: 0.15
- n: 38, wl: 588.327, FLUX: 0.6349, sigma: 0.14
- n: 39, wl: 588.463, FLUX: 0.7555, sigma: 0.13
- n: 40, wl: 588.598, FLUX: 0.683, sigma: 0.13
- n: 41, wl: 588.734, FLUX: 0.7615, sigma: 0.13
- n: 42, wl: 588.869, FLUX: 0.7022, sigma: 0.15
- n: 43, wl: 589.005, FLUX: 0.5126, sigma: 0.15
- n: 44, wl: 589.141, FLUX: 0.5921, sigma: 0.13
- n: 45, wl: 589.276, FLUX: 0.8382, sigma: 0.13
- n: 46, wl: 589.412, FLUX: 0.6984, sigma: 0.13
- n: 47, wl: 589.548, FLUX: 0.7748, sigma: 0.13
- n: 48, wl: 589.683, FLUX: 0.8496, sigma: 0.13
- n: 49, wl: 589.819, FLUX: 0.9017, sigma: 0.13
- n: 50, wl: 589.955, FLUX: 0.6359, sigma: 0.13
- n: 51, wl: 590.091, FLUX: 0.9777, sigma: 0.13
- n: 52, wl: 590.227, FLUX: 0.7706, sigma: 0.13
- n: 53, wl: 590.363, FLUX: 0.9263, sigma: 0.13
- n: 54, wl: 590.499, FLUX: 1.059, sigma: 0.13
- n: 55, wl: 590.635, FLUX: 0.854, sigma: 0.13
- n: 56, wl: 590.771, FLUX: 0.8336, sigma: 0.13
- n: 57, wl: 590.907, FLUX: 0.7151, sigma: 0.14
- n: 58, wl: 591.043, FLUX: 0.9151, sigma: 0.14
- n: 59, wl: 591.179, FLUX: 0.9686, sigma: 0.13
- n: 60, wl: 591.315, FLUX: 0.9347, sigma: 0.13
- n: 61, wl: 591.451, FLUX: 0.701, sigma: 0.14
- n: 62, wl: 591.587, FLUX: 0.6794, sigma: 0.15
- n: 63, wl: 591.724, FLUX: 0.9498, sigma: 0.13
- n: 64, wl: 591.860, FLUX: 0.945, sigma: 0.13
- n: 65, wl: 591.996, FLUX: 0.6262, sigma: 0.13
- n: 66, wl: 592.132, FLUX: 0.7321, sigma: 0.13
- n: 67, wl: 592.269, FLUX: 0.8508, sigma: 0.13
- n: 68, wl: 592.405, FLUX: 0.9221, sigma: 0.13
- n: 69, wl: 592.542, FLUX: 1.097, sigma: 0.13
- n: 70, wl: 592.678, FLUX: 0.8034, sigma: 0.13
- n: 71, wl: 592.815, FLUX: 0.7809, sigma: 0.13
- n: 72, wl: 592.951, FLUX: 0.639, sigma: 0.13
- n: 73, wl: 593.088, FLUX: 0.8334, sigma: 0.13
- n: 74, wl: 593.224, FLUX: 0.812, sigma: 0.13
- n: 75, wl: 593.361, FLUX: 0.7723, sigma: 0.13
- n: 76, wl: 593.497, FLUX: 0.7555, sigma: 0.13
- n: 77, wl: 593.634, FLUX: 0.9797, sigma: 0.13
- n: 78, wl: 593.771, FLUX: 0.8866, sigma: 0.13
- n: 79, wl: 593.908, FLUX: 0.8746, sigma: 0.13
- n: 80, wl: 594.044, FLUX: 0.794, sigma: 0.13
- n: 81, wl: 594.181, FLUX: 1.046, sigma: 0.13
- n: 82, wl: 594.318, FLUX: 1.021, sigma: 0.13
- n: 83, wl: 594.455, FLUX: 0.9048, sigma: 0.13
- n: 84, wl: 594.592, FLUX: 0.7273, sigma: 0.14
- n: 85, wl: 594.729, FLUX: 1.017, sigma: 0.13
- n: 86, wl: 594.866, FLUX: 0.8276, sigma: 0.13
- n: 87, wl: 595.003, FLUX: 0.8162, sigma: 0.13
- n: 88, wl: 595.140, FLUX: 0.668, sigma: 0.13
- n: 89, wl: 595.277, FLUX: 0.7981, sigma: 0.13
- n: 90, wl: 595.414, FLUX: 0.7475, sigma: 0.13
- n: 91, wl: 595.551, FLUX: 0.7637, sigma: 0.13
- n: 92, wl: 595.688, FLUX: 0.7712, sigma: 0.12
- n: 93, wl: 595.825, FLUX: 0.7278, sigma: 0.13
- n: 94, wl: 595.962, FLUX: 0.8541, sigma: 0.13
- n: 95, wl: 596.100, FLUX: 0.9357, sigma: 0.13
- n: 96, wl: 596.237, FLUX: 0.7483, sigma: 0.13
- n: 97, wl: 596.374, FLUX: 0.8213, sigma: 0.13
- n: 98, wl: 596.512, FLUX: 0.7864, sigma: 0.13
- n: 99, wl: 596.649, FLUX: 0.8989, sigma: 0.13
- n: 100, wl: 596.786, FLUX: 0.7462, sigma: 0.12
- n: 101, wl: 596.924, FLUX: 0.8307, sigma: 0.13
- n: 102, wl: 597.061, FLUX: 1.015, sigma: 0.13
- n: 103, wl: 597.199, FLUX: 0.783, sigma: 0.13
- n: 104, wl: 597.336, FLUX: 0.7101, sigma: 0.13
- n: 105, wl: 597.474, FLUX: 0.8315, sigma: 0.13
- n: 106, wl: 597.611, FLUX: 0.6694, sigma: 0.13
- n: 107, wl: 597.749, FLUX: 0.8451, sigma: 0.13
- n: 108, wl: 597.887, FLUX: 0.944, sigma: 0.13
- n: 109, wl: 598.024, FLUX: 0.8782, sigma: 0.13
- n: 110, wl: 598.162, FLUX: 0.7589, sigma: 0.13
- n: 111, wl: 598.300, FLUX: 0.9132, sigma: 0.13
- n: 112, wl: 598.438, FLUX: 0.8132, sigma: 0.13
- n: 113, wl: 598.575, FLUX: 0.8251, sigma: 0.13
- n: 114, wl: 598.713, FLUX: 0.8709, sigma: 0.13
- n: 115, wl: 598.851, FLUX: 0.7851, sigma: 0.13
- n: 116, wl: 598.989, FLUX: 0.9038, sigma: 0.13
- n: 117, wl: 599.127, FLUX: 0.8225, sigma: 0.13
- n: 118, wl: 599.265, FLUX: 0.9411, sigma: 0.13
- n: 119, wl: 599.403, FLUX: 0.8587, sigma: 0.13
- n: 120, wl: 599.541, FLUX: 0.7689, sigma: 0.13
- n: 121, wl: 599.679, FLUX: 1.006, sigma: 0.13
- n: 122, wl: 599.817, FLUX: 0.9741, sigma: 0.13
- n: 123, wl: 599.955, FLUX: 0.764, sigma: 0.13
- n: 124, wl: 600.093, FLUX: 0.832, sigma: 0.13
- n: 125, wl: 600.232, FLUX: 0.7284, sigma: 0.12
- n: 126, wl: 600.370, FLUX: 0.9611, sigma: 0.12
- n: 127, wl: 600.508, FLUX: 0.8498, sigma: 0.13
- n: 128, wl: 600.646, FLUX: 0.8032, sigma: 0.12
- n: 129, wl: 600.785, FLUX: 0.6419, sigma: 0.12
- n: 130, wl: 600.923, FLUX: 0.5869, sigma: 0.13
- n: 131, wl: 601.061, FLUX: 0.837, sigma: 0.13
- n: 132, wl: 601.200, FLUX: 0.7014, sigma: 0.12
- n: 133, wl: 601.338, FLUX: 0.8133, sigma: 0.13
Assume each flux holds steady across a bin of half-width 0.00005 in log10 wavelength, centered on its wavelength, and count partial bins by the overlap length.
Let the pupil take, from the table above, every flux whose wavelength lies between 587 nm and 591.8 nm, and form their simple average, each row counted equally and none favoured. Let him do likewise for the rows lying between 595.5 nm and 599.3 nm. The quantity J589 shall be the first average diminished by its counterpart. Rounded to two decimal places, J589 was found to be 0.00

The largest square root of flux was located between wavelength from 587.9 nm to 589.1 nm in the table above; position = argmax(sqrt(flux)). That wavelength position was 587.921 nm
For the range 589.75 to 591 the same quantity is 590.499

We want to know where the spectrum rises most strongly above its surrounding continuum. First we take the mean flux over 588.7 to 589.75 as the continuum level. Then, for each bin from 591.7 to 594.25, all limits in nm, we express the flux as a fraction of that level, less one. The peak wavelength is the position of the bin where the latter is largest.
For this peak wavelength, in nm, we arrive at 592.542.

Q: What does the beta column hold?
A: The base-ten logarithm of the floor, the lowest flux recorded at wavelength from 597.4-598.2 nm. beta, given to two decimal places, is -0.17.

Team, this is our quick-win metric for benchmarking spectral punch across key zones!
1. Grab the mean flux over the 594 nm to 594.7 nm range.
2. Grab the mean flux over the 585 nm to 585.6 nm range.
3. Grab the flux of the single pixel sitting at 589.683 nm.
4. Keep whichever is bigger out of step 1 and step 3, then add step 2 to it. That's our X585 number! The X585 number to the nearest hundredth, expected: 1.81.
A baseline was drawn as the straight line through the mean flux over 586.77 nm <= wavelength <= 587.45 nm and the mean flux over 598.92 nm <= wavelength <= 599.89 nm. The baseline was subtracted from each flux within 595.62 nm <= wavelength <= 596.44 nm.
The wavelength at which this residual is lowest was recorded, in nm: 595.825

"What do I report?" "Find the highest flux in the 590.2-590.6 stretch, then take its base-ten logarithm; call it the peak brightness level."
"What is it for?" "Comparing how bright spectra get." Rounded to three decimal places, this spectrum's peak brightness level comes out 0.025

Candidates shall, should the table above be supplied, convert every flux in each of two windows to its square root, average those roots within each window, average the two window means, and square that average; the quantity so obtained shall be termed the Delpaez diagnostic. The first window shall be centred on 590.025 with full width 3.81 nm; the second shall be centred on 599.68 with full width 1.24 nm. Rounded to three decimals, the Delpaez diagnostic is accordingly 0.824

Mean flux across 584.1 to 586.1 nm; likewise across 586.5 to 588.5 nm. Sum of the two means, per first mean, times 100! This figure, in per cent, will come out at 200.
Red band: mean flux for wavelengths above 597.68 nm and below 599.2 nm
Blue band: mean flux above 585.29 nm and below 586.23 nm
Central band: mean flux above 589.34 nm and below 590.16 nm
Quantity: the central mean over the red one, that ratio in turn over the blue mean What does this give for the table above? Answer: 1.164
